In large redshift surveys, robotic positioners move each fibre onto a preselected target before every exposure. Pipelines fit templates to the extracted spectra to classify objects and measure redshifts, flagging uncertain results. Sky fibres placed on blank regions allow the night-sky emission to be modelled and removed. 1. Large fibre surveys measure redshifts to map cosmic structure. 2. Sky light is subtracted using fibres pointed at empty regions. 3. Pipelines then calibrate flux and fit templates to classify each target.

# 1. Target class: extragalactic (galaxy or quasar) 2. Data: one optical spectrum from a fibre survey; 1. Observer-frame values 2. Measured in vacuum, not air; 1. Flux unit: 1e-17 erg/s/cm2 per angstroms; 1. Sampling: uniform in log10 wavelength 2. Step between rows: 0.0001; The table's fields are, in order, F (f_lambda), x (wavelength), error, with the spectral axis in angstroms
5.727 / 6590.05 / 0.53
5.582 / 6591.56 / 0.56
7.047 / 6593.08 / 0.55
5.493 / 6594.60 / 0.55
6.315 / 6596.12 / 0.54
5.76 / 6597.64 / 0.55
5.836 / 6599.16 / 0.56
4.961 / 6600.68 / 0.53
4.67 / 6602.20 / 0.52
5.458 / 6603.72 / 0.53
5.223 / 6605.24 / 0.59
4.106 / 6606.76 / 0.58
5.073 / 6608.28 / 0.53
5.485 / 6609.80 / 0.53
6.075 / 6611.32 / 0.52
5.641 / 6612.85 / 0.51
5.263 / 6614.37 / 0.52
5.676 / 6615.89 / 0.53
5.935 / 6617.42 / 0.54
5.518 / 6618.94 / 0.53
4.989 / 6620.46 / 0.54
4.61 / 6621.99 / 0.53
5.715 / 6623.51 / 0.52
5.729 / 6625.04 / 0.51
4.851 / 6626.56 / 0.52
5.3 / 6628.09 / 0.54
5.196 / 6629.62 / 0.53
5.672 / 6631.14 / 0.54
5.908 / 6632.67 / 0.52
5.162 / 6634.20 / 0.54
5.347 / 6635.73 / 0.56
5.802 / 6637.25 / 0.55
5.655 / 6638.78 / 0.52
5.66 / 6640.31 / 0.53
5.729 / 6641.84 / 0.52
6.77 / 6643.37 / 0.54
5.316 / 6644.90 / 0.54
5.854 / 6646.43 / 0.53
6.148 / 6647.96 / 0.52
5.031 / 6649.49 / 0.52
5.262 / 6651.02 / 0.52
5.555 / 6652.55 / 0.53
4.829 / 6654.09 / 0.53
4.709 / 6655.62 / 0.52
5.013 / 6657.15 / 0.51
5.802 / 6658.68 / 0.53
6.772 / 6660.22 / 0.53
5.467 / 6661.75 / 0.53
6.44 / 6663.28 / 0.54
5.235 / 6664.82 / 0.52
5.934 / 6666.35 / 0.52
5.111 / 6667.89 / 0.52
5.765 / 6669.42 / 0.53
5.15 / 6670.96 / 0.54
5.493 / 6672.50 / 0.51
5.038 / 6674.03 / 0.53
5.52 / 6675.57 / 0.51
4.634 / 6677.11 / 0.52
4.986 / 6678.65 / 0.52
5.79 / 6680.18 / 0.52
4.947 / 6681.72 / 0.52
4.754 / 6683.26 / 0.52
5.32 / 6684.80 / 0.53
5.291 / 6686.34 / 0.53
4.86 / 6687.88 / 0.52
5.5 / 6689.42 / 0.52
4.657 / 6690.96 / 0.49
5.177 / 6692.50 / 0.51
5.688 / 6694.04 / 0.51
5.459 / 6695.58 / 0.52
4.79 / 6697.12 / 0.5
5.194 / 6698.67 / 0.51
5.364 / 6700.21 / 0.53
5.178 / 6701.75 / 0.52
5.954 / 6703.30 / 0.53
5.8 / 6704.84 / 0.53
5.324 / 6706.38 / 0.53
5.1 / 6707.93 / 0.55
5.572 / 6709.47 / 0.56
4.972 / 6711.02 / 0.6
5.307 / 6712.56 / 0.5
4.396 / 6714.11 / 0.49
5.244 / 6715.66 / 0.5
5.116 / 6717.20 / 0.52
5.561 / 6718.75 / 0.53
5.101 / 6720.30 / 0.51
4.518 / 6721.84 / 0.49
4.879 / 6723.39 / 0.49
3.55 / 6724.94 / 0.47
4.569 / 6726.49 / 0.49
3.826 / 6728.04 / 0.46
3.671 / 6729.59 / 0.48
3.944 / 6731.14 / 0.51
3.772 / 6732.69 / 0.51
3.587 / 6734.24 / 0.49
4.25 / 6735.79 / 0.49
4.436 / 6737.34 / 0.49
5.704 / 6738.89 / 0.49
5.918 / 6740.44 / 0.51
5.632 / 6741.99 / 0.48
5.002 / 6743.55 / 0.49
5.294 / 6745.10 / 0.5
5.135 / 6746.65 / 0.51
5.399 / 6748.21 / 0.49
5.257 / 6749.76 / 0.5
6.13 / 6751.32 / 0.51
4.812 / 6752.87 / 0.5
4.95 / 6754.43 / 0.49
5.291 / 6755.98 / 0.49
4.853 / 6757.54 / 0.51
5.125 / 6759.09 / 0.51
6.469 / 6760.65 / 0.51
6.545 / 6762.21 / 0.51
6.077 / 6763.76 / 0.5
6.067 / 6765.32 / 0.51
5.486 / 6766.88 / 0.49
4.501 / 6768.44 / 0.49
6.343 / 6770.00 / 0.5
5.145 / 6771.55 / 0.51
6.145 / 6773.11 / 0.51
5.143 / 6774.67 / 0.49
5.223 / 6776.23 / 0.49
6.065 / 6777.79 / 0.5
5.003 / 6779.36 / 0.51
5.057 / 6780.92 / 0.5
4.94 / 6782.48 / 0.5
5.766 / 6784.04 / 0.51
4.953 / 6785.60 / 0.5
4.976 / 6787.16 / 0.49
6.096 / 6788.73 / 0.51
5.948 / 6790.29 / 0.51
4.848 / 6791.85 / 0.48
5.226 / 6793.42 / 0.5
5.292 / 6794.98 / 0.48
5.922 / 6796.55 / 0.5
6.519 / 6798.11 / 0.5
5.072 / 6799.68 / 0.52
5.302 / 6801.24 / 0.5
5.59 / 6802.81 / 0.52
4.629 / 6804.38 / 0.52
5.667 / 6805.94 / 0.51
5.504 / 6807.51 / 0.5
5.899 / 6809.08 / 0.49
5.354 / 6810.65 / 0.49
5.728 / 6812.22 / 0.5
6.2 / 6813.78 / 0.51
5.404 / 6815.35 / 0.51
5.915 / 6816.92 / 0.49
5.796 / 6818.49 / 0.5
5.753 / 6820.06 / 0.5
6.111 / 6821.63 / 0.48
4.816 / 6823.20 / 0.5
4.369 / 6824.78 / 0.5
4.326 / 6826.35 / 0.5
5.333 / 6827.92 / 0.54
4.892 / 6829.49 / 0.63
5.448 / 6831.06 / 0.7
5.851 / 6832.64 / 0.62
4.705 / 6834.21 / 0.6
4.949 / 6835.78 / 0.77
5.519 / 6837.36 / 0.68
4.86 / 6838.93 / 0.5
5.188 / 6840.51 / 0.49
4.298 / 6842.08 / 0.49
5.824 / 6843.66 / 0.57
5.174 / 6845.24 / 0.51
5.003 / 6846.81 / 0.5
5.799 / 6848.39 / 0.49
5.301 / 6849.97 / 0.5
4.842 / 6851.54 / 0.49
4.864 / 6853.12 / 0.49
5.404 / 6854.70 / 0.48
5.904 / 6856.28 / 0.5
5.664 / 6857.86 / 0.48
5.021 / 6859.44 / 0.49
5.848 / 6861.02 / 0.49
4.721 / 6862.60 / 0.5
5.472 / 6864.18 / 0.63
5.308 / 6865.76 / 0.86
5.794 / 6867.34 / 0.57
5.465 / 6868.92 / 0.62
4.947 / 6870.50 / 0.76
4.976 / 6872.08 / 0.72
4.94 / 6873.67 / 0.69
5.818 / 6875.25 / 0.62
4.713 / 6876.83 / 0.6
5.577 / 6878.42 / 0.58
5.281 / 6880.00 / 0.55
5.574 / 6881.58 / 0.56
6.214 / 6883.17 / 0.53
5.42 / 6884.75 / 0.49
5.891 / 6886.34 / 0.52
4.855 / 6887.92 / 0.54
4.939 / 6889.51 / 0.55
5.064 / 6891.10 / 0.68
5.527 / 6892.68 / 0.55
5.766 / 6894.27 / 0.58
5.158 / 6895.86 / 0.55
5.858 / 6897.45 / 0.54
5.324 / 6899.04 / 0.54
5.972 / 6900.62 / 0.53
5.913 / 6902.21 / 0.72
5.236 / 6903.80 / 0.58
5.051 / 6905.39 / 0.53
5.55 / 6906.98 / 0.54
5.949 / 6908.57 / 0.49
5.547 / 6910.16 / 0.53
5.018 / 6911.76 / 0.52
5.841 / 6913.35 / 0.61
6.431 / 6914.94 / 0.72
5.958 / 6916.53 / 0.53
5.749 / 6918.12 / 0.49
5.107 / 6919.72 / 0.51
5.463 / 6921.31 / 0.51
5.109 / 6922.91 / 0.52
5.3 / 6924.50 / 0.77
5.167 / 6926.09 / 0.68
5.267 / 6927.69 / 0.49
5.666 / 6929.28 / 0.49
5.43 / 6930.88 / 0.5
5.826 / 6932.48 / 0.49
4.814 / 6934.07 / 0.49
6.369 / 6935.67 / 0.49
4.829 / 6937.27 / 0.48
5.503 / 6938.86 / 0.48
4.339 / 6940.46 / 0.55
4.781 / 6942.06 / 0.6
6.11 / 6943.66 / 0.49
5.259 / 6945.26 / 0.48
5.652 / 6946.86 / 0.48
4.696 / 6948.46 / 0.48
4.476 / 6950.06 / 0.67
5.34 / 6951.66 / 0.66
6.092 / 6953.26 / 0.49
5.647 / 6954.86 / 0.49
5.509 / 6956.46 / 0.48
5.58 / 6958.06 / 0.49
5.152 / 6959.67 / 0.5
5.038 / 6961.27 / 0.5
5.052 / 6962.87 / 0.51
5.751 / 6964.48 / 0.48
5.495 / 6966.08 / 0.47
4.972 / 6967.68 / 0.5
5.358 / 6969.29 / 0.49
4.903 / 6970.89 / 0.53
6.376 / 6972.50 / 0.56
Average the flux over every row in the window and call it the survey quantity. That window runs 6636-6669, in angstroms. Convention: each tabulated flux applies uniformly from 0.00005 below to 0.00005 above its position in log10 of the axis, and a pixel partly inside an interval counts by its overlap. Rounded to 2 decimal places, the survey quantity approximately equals 5.62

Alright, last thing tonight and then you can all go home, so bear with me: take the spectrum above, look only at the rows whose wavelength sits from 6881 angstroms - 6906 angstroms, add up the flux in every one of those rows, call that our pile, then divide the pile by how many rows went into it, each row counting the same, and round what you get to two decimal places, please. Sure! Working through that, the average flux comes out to 5.49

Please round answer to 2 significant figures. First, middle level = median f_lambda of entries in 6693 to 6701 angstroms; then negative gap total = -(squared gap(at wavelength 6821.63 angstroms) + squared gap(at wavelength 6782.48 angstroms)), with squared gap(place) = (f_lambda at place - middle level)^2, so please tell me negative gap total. -0.74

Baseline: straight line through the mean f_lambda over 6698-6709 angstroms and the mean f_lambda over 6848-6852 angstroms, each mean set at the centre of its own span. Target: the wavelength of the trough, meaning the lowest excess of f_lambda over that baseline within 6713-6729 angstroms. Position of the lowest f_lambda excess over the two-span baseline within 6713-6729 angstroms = 6724.94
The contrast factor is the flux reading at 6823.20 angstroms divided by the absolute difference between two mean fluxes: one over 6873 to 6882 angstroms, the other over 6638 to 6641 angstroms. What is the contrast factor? 14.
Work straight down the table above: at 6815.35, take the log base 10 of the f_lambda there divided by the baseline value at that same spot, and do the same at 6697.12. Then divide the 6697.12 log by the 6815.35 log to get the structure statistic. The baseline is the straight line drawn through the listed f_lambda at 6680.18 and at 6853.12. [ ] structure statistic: -2.7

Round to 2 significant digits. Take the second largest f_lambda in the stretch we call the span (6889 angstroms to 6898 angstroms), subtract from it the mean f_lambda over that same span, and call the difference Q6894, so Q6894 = 0.38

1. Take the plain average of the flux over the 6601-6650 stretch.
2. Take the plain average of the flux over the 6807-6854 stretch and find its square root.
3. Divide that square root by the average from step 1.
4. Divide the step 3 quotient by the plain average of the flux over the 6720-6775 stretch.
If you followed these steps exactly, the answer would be 0.0832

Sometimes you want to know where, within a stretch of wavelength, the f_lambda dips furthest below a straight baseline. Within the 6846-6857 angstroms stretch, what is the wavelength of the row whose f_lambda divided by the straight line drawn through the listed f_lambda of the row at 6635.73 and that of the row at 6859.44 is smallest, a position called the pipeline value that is 6851.54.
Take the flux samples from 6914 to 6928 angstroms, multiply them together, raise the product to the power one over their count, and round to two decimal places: 5.49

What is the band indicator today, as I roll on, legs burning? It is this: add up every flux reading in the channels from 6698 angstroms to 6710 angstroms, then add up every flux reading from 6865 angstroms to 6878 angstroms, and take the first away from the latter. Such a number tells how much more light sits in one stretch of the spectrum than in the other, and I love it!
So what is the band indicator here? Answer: -1.5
